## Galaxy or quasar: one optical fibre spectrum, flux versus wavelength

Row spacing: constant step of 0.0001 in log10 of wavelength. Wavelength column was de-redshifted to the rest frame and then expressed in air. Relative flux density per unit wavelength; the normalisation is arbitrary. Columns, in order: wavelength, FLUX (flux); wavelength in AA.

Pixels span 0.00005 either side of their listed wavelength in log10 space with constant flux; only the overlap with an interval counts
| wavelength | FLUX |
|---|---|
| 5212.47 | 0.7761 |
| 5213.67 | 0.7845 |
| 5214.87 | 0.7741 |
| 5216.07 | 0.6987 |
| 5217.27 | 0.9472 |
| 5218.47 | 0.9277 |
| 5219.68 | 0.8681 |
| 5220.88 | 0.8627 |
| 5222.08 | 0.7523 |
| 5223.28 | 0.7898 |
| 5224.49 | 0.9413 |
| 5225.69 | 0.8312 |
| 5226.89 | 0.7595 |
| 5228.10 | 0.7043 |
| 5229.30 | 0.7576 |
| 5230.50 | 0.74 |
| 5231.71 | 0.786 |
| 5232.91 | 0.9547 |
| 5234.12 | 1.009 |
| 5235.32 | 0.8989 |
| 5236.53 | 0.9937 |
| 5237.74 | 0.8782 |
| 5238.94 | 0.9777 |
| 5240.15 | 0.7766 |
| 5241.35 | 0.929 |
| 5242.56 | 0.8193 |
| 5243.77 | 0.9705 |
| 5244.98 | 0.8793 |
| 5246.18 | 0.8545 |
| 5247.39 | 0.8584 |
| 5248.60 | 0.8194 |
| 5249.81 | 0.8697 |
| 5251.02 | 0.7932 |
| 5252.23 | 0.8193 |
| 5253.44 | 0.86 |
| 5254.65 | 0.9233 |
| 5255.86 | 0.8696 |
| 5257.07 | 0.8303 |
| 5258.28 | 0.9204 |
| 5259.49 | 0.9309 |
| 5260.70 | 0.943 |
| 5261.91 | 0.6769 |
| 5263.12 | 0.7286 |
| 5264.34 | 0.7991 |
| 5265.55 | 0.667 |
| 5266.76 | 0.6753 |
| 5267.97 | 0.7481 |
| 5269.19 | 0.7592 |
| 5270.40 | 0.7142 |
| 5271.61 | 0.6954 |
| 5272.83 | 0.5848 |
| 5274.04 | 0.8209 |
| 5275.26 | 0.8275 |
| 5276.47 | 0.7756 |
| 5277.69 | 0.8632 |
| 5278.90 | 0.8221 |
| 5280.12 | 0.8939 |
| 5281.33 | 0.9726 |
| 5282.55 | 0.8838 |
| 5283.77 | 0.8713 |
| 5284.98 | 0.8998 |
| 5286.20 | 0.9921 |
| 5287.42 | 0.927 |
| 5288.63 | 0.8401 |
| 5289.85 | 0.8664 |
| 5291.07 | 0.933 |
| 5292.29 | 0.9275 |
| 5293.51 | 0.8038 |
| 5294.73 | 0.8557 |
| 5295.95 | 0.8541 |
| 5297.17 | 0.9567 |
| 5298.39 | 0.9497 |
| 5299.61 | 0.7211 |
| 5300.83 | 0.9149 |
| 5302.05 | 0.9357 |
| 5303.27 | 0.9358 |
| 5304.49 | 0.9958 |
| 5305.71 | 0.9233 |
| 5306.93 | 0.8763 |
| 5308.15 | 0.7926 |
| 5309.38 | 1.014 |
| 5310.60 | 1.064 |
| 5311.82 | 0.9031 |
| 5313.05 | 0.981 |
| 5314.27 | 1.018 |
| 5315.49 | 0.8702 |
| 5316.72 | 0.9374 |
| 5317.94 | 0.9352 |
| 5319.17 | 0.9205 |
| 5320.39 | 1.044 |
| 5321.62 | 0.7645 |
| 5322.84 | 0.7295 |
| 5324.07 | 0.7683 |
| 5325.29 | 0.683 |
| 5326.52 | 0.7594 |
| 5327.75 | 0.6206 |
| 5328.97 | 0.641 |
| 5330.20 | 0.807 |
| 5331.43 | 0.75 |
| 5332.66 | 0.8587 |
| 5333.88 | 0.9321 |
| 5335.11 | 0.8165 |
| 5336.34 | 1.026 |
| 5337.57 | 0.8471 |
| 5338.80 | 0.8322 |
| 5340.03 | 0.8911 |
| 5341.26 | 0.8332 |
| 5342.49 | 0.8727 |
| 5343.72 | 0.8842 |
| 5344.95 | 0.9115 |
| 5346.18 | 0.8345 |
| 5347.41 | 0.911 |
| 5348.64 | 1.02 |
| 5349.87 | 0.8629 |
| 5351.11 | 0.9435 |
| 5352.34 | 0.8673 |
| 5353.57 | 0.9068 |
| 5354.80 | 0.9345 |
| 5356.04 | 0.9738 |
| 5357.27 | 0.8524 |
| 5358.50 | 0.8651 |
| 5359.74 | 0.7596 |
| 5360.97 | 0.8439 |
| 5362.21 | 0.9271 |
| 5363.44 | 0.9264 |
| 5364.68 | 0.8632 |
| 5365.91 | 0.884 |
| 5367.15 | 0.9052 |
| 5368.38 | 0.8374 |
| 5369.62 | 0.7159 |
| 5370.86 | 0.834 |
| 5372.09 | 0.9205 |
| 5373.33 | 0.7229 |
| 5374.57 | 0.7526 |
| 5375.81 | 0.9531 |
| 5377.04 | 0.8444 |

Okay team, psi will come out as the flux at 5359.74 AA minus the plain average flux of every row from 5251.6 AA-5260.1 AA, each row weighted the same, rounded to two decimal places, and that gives -0.12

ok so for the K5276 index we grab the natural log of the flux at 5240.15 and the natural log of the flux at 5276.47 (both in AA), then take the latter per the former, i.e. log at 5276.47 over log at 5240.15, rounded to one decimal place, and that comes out 1.0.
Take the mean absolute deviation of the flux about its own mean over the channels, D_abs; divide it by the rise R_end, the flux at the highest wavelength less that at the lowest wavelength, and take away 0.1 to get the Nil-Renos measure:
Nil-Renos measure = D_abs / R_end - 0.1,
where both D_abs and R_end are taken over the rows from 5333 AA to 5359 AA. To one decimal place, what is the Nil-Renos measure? -0.8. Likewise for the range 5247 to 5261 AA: 0.4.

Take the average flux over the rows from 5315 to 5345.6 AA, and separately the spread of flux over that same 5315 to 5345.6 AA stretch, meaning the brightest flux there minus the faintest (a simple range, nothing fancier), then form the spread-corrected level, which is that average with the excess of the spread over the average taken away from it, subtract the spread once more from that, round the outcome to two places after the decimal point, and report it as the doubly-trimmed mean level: 0.83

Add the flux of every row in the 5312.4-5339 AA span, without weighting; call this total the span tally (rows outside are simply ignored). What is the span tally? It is 18.5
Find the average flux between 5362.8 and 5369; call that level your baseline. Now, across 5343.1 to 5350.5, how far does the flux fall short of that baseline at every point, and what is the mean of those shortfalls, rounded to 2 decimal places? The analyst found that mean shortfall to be -0.02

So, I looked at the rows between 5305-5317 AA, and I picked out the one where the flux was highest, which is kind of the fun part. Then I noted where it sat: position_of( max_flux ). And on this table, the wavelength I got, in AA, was 5310.60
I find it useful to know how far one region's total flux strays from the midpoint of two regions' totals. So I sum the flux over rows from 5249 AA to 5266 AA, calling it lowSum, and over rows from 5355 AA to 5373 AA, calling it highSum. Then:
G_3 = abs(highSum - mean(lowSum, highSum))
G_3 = 0.24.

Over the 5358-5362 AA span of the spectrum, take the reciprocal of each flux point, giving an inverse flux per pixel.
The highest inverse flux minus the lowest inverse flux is 0.16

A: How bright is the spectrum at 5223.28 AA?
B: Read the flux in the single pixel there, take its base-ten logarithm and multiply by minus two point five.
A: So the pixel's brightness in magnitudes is 0.26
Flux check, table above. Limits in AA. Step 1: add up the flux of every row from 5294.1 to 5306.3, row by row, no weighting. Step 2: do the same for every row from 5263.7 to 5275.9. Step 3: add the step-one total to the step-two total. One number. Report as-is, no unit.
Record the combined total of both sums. 16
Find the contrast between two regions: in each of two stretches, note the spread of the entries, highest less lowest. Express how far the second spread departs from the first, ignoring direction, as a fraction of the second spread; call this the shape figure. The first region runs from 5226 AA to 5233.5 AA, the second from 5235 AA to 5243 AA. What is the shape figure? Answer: 0.15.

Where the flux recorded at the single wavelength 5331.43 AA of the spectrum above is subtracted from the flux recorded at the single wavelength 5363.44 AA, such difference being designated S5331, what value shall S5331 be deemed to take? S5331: 0.18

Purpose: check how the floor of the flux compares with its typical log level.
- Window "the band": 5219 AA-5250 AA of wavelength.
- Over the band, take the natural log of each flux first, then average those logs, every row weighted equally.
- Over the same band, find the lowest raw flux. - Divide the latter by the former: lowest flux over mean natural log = -4.43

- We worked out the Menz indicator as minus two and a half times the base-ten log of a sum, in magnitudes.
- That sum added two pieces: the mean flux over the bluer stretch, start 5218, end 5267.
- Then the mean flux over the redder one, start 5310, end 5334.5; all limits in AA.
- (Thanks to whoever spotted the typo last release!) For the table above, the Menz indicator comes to -0.573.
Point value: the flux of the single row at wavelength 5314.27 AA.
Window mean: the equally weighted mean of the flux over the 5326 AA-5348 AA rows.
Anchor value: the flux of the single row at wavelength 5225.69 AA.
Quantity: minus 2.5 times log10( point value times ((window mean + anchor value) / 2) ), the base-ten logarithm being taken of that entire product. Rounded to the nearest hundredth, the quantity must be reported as 0.18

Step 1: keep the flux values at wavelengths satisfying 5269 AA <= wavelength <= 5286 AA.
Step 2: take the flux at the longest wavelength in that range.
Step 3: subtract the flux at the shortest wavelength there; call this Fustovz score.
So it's 0.14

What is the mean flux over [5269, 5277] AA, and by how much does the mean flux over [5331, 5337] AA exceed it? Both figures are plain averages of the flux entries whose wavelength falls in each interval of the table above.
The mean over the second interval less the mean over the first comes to 0.14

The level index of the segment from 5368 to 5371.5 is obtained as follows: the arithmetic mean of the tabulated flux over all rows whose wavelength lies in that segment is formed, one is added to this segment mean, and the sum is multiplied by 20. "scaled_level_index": 35.9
